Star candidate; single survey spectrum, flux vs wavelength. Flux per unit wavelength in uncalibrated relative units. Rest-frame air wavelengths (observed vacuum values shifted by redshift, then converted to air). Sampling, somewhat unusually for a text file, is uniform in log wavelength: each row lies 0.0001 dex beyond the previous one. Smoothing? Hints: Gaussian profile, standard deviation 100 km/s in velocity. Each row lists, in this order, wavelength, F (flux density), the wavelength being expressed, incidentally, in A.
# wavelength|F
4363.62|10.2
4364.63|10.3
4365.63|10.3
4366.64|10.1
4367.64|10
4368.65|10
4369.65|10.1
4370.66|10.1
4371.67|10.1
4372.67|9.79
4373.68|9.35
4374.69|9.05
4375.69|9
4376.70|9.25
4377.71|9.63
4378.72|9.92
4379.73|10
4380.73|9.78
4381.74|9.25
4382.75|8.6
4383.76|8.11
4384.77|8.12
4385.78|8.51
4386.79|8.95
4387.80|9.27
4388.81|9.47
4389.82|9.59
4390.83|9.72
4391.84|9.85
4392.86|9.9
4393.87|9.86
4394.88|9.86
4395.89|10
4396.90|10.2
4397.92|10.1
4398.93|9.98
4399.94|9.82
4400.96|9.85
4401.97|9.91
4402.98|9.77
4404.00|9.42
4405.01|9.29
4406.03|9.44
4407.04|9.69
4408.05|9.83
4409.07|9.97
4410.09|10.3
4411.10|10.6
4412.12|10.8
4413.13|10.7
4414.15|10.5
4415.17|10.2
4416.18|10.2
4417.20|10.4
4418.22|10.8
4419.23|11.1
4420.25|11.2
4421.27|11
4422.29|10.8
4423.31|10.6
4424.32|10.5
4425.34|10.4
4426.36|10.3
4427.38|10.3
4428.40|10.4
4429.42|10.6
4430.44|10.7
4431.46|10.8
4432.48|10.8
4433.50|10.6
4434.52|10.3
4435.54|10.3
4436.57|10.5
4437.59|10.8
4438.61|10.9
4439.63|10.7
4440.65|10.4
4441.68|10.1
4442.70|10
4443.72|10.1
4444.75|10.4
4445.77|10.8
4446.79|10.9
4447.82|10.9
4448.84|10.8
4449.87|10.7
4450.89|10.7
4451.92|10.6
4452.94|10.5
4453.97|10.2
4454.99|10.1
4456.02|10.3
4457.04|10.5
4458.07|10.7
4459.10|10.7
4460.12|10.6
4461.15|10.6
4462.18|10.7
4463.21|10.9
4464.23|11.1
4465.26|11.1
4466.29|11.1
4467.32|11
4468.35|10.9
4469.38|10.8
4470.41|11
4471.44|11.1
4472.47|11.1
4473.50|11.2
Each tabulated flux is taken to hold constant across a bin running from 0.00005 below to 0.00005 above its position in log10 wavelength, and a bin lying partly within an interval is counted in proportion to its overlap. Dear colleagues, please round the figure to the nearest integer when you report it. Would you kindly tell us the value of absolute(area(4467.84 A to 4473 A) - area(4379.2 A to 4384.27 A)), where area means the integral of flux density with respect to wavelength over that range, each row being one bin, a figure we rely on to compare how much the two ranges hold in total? 10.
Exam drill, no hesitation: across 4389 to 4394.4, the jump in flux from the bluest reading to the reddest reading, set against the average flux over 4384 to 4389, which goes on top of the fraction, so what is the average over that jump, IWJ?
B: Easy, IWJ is 33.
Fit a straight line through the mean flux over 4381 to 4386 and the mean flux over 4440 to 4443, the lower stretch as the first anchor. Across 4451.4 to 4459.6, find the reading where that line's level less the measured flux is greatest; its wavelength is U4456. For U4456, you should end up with 4454.99 A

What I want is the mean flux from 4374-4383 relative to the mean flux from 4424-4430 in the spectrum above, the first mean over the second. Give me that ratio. 0.90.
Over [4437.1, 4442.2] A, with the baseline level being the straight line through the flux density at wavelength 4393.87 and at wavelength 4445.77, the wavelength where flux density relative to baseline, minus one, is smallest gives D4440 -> 4441.68 A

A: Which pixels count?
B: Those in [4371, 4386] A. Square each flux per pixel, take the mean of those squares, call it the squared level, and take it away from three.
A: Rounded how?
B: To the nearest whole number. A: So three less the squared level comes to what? -83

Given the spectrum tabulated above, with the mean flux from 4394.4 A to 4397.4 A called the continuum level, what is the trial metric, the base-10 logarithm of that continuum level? 1.00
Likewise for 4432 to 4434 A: 1.03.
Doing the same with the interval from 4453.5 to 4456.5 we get 1.01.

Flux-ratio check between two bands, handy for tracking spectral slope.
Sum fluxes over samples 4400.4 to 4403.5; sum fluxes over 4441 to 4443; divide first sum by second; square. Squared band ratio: 2.2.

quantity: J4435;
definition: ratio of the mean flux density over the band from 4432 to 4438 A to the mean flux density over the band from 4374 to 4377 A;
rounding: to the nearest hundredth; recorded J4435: 1.16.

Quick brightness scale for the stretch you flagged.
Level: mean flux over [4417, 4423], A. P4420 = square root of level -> 3.30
